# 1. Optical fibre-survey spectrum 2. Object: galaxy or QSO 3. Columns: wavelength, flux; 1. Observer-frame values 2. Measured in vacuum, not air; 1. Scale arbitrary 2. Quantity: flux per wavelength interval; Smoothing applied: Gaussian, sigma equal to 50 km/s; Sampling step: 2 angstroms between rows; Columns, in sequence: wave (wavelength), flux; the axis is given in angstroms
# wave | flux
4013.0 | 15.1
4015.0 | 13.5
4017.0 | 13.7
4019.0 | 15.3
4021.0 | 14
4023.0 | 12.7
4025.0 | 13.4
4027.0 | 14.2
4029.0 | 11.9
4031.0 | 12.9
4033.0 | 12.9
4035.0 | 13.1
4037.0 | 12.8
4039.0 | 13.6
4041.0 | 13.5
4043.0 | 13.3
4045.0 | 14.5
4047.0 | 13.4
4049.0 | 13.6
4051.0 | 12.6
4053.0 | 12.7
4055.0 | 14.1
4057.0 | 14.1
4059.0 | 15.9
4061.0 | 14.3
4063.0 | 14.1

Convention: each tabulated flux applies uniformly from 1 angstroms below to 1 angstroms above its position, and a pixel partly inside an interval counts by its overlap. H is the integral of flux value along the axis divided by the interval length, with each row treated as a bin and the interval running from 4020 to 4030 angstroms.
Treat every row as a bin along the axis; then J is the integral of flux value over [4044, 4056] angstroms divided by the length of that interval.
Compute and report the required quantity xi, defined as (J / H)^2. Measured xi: 1.04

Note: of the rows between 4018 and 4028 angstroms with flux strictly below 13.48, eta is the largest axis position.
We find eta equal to 4025.0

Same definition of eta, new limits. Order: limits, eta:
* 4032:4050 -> 4047.0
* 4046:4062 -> 4053.0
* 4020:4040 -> 4037.0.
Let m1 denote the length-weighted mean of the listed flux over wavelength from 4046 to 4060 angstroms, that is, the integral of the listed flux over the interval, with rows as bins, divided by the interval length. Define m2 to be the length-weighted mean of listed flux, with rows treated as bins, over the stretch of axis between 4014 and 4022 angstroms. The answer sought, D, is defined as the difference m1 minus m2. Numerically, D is -0.4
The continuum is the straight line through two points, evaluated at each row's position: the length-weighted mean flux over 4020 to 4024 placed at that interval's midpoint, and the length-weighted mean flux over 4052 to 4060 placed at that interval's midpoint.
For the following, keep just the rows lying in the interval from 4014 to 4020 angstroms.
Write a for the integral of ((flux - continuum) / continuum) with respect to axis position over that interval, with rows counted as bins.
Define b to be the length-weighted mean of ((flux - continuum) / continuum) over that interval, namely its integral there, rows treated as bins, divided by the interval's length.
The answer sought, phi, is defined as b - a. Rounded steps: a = 0.43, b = 0.071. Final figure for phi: -0.4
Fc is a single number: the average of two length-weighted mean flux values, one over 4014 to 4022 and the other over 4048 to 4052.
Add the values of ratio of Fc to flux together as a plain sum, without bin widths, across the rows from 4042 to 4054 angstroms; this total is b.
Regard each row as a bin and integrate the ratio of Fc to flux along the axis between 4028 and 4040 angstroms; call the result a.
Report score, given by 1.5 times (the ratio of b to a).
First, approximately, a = 12.7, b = 6.13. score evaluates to 0.72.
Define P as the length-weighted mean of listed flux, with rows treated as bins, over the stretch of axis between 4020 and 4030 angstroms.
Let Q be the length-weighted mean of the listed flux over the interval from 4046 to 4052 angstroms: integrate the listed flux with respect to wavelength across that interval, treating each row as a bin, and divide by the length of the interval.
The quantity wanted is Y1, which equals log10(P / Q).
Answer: 0.00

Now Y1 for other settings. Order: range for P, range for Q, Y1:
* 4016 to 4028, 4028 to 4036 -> 0.04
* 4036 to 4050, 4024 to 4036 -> 0.02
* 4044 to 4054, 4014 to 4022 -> -0.02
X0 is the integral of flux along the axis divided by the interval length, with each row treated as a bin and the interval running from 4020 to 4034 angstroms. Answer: 13.1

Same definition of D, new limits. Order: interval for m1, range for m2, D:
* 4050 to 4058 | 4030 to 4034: 0.5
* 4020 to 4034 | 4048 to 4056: -0.1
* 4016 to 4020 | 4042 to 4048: 0.8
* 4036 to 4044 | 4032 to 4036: 0.3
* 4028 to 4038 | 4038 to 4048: -0.9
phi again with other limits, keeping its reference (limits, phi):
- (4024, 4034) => 0.3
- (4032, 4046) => 0.4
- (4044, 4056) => 0.4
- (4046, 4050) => 0.1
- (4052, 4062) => 0.0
